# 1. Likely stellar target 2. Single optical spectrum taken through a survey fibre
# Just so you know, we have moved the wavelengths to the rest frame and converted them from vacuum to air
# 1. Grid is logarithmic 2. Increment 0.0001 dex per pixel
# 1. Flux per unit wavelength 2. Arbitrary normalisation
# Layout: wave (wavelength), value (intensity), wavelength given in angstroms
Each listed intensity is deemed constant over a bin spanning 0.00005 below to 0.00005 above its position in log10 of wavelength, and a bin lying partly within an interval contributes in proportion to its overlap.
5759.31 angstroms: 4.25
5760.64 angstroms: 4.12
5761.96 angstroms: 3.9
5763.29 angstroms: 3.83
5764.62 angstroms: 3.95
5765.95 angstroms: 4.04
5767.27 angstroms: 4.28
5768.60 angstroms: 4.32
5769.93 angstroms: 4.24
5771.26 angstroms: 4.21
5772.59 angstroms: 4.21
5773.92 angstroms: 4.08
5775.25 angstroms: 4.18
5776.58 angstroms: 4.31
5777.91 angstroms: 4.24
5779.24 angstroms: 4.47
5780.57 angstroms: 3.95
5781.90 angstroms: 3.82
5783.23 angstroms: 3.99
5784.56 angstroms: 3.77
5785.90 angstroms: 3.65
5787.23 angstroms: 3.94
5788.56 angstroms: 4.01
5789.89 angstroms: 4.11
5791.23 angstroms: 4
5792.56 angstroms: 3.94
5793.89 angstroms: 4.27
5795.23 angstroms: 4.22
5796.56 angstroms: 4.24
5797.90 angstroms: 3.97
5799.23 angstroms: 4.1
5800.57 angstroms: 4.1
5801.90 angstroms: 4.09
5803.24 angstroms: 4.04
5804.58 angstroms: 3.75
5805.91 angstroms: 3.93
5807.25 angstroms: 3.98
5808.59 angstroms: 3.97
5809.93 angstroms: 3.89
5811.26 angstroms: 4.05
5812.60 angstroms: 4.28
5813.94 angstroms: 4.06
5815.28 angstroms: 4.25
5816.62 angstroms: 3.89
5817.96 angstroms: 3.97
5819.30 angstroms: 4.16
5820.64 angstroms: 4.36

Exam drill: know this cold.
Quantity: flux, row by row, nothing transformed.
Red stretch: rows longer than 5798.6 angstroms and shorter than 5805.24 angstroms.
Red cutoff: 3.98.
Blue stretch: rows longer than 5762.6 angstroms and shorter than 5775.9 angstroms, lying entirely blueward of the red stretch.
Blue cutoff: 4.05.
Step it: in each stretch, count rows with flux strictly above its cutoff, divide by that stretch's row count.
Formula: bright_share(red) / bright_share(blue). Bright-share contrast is 1.1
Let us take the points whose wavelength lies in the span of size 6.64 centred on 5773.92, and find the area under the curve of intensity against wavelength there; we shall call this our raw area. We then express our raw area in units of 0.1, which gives 279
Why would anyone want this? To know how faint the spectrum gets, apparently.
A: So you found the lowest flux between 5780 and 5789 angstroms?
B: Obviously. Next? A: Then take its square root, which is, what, 1.910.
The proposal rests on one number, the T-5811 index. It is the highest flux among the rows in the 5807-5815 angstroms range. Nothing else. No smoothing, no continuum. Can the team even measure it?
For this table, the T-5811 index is 4.28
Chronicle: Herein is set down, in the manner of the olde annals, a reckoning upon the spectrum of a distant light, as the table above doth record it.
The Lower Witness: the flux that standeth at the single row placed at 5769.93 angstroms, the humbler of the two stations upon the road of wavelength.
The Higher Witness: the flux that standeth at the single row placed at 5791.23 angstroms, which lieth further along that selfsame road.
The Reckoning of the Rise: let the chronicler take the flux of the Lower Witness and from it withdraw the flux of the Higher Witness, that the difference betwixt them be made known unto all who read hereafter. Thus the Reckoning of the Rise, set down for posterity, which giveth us 0.24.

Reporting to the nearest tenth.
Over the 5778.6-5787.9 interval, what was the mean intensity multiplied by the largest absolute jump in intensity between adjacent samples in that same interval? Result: 2.0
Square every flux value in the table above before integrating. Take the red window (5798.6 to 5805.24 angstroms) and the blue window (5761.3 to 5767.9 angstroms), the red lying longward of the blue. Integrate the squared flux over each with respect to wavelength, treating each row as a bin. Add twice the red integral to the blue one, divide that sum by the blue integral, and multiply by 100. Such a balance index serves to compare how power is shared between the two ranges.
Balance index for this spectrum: 303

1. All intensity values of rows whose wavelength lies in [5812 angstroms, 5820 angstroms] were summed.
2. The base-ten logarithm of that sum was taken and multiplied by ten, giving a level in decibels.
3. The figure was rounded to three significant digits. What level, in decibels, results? 13.9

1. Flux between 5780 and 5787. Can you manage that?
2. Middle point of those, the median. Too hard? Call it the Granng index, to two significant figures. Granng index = 3.8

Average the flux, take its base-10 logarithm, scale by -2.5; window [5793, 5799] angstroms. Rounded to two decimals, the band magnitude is -1.55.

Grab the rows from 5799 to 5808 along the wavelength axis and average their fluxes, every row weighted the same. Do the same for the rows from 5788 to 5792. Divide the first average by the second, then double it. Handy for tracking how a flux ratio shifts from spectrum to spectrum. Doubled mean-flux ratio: 1.98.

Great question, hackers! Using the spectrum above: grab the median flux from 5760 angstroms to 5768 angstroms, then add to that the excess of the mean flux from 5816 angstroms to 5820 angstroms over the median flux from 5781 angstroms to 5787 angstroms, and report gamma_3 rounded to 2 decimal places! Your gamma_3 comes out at 4.21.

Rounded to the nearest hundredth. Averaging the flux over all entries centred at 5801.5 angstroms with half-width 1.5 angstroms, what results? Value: 4.09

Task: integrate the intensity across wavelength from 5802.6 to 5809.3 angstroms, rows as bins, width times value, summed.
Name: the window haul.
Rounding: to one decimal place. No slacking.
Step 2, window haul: 26.3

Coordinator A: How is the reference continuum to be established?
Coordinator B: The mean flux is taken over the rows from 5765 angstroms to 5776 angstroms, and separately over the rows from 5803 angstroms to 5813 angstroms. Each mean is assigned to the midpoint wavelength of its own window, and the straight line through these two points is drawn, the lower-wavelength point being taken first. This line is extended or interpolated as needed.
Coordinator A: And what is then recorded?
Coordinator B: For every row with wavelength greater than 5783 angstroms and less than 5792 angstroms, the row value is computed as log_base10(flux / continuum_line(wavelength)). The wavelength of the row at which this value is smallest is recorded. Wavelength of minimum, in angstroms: 5785.90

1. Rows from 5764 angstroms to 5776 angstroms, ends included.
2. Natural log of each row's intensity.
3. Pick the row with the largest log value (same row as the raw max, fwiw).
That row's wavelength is 5768.60 angstroms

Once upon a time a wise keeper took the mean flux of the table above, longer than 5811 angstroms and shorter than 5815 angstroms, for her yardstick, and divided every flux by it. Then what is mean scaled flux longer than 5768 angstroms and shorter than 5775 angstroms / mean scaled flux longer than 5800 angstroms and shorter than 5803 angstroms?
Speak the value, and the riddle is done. 1.03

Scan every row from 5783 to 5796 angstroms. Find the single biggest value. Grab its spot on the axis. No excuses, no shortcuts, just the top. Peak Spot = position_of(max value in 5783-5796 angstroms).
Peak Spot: 5793.89 angstroms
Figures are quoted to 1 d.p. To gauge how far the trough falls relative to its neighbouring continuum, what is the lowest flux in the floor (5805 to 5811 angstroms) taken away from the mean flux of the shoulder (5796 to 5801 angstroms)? 0.2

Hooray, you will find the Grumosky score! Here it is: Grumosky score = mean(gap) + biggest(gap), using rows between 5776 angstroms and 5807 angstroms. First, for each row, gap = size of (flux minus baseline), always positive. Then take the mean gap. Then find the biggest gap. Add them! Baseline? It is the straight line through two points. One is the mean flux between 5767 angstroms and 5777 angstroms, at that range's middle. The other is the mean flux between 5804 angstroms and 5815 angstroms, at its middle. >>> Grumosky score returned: 0.65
